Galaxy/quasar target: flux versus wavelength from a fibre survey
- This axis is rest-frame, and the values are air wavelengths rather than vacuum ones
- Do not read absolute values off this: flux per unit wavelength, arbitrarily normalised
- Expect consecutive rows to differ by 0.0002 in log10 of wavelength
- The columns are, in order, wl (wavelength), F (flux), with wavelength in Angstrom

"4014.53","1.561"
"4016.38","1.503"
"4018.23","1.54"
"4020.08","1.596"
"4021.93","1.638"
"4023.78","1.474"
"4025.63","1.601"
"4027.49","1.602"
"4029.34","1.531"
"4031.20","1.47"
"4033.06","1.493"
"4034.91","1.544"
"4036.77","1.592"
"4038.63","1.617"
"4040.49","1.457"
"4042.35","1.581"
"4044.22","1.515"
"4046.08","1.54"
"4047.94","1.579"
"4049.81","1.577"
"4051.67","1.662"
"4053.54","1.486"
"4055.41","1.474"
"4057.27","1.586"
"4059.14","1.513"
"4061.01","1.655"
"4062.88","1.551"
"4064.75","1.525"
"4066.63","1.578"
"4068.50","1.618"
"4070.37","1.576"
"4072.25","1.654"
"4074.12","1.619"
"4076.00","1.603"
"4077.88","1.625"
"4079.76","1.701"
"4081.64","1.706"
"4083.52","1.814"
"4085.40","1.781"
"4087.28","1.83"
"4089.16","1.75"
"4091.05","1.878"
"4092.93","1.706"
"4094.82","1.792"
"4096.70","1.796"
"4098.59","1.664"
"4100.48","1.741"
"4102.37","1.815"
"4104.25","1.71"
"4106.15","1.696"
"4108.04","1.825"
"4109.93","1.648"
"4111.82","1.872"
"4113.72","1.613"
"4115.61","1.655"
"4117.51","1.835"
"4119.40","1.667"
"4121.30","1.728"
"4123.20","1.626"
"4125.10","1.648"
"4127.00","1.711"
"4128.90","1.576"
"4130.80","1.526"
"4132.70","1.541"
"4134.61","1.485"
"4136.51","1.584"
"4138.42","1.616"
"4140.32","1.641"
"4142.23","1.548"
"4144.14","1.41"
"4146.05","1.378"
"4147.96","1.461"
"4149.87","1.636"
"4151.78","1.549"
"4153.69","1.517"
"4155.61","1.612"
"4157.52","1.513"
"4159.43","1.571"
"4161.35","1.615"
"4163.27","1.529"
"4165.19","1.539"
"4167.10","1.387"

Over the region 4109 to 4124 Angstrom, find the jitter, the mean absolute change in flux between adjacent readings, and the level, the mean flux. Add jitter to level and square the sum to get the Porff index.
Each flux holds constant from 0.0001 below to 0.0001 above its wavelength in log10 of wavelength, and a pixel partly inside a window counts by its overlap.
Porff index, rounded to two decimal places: 3.44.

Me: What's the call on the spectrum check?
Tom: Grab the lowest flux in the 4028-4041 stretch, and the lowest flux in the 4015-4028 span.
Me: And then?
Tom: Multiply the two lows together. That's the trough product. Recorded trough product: 2.1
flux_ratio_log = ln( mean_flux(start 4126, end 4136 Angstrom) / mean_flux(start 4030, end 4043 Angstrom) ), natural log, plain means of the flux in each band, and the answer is 0.02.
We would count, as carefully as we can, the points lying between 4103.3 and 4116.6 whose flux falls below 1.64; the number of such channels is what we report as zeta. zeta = 1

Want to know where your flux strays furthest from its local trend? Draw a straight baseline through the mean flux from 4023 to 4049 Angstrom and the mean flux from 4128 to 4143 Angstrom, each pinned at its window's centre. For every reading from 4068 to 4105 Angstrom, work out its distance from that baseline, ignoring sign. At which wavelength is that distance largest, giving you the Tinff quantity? 4091.05 Angstrom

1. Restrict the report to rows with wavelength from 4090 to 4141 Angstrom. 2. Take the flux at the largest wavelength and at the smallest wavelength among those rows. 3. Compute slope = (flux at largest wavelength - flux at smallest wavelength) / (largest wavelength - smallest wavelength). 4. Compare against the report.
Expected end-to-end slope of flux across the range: -0.005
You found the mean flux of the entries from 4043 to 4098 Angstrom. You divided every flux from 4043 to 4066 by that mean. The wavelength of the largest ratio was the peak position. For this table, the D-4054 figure 4051.67 Angstrom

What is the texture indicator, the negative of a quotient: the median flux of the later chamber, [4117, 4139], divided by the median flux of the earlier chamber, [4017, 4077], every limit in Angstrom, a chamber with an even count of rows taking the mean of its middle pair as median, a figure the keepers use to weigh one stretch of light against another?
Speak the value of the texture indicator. -1.03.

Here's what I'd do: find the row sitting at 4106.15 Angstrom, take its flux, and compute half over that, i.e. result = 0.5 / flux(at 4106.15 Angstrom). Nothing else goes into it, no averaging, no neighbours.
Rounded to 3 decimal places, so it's 0.295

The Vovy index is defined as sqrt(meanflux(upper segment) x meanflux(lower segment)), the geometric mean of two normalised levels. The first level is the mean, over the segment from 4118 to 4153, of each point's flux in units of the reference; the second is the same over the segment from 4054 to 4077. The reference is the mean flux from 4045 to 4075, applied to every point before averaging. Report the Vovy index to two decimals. 1.00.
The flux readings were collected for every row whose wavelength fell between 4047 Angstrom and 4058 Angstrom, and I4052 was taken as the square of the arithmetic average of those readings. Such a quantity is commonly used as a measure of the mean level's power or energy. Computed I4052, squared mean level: 2.44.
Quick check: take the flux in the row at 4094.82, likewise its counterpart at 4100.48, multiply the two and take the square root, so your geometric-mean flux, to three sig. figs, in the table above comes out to 1.77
